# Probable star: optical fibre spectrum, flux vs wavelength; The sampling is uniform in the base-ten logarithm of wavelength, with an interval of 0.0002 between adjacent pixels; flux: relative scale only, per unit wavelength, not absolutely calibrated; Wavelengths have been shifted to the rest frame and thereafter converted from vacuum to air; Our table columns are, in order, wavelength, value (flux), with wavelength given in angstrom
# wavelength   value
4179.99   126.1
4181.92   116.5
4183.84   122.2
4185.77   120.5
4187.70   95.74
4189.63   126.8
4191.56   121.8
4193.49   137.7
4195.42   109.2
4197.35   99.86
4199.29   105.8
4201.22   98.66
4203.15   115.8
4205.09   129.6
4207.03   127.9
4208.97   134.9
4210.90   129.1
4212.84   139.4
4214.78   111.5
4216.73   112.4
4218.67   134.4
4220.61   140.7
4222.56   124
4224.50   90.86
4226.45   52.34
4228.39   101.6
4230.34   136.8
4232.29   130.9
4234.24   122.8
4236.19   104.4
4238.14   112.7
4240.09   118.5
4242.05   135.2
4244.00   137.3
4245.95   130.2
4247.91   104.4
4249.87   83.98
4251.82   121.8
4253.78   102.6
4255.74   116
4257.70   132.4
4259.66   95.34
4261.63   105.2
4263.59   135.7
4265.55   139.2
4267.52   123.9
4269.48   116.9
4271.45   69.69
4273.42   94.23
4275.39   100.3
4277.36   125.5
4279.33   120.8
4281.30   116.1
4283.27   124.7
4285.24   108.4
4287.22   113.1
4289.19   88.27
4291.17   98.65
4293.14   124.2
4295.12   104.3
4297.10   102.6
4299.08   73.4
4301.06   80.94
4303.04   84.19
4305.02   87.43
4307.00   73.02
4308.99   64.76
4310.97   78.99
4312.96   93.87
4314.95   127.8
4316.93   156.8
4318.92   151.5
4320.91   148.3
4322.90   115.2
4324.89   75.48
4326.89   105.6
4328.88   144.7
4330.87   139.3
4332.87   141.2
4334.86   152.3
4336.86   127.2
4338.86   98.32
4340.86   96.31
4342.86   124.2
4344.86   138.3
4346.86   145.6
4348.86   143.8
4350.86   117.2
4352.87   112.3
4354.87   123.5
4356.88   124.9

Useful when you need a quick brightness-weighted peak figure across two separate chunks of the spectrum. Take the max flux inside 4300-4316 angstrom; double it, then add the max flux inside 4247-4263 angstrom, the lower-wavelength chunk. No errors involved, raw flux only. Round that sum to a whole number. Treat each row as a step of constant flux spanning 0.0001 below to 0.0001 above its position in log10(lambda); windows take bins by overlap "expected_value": 388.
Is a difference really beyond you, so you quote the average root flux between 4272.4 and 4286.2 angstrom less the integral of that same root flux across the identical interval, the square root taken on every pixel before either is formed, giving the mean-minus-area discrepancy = -135.8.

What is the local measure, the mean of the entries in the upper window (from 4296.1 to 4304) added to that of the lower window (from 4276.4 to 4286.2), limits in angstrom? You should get 204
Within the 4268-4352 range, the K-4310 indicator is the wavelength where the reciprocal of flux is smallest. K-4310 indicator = 4316.93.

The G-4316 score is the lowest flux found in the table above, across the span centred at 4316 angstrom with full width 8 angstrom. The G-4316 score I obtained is 93.87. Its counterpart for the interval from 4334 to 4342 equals 96.31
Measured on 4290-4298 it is 98.65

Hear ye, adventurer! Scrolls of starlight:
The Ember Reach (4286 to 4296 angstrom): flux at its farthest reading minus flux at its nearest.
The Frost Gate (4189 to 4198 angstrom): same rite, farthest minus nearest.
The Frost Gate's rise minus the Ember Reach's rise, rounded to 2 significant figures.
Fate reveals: -18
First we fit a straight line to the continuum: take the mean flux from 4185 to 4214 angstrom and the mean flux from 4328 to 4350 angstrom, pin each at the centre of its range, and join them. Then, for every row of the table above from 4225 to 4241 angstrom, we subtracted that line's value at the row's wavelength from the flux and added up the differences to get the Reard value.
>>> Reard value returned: -100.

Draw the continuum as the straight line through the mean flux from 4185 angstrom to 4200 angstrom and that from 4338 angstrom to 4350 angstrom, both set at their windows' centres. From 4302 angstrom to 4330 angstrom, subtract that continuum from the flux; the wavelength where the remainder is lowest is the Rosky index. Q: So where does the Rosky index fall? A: 4308.99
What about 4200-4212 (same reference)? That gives 4201.22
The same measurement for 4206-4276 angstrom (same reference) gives 4226.45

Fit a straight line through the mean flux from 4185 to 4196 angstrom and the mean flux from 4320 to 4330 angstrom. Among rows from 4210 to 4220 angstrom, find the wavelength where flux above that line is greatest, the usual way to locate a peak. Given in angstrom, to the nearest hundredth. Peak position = 4212.84 angstrom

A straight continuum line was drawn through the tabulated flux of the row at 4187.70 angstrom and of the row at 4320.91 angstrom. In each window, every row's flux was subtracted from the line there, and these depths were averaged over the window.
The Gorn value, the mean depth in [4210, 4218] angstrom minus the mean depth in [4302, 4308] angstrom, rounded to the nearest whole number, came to -78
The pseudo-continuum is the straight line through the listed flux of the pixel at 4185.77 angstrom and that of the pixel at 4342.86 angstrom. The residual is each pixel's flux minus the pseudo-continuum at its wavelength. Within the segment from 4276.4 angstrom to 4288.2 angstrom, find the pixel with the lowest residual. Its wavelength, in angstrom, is 4285.24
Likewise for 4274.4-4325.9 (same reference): 4308.99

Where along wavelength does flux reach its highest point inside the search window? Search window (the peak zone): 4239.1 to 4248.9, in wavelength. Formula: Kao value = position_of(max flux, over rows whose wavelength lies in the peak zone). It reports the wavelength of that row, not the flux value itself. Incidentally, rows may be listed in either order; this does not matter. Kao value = 4244.00 angstrom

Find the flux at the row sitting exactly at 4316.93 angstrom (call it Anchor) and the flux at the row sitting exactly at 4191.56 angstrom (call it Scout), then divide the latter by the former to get 0.78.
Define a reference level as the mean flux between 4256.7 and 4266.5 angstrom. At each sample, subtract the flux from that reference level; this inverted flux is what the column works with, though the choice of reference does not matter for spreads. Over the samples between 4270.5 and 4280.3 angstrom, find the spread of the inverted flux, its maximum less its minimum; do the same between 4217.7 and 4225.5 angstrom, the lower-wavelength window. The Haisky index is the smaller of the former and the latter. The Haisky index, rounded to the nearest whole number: 50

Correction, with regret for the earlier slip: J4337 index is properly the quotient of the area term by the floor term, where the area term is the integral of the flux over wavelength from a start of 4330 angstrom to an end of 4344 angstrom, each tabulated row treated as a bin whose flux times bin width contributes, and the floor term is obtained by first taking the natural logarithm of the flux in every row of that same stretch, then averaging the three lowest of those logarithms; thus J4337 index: 377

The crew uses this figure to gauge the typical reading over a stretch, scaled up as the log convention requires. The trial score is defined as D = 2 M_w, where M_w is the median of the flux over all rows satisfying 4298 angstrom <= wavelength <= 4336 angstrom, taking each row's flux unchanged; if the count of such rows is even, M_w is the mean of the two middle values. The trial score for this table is 211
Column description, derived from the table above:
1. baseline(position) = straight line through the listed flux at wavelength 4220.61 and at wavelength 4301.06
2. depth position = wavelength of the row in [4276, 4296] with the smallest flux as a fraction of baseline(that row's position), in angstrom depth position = 4289.19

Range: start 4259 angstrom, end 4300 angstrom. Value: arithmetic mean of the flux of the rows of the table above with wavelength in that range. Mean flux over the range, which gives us 109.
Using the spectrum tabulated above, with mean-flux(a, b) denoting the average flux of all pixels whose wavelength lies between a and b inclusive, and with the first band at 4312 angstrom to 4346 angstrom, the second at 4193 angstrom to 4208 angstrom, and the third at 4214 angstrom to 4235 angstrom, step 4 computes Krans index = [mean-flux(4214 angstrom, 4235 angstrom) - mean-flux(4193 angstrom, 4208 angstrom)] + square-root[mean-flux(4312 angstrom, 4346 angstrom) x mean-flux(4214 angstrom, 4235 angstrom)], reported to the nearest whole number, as 119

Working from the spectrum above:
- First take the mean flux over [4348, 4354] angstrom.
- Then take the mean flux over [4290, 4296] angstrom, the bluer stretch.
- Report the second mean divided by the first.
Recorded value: 0.88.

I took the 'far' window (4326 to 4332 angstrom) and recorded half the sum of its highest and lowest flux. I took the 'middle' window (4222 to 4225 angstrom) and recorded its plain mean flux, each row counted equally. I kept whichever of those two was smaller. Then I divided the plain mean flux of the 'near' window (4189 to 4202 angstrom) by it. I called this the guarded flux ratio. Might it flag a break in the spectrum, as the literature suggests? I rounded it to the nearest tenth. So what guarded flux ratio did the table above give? 1.1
